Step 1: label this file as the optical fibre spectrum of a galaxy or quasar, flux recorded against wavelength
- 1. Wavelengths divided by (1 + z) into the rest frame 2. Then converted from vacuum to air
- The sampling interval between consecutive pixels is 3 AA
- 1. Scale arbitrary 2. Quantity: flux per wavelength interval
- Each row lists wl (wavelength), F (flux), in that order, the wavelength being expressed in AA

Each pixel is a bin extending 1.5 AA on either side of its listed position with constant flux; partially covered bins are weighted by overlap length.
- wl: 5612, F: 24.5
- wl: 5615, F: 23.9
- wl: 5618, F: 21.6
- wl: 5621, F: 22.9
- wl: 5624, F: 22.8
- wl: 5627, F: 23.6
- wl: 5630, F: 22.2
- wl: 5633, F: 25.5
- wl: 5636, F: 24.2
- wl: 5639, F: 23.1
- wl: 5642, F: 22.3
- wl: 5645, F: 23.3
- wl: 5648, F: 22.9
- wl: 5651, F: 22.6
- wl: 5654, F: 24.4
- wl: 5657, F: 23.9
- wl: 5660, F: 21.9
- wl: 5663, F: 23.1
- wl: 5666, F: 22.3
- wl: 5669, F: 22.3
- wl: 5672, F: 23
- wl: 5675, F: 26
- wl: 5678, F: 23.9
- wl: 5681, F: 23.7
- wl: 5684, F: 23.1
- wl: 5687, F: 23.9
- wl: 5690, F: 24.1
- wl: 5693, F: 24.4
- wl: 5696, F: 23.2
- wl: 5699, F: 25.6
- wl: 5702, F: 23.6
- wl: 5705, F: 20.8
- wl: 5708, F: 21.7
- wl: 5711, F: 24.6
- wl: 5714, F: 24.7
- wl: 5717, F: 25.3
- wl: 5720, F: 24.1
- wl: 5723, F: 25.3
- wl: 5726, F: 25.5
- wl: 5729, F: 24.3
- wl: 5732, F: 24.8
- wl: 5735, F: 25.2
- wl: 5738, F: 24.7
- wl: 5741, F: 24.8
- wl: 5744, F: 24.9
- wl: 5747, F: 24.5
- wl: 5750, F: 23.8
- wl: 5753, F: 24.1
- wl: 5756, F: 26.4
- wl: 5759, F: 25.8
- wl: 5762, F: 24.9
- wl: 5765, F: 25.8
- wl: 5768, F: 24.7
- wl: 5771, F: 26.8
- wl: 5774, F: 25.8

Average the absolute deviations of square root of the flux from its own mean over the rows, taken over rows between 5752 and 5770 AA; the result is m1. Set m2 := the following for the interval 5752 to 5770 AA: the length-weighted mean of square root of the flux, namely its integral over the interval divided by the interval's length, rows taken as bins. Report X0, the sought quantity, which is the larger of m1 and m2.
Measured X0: 5.04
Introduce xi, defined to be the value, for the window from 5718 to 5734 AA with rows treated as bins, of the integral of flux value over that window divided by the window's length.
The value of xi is 24.8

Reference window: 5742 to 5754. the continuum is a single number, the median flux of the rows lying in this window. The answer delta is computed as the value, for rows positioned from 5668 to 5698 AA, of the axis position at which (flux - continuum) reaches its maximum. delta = 5675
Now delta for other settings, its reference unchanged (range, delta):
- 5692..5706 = 5699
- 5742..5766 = 5756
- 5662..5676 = 5675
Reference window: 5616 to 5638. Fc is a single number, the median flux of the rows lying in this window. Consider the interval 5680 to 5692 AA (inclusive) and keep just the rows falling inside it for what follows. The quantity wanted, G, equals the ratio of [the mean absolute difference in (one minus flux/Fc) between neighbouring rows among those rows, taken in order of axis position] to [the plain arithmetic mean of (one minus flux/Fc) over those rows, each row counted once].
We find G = -0.7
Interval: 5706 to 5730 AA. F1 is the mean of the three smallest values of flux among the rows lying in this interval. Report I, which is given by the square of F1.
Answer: 546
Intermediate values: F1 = 23.4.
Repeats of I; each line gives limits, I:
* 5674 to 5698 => 544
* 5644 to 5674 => 491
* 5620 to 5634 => 512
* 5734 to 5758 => 582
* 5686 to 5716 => 480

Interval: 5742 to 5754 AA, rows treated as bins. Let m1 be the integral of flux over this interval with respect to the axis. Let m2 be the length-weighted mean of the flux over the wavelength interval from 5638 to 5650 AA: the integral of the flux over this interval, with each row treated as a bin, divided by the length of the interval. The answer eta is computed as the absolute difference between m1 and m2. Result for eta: 269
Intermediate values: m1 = 292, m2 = 22.9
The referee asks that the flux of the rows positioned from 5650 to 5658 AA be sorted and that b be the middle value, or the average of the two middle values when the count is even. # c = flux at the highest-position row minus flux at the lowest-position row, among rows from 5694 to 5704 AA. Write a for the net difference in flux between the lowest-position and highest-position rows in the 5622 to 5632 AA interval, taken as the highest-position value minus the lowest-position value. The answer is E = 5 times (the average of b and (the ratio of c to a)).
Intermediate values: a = -0.6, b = 23.9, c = 0.4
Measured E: 58.1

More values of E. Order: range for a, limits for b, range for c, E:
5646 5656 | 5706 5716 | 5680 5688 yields 61.8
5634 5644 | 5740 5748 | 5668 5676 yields 57.1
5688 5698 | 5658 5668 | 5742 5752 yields 58.8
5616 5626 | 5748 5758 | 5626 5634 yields 64.2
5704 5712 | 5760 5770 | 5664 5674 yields 62.7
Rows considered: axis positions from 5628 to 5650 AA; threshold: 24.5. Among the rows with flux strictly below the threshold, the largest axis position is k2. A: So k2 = 5648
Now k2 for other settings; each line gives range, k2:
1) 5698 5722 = 5720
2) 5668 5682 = 5681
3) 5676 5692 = 5690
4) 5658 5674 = 5672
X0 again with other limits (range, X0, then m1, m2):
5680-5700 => 4.90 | 0.061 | 4.90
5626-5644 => 4.84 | 0.098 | 4.84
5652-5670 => 4.79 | 0.085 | 4.79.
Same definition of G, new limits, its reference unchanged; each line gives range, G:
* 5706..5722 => -1.0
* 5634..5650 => -3.2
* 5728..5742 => -0.2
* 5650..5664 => -4.9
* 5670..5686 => -1.4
